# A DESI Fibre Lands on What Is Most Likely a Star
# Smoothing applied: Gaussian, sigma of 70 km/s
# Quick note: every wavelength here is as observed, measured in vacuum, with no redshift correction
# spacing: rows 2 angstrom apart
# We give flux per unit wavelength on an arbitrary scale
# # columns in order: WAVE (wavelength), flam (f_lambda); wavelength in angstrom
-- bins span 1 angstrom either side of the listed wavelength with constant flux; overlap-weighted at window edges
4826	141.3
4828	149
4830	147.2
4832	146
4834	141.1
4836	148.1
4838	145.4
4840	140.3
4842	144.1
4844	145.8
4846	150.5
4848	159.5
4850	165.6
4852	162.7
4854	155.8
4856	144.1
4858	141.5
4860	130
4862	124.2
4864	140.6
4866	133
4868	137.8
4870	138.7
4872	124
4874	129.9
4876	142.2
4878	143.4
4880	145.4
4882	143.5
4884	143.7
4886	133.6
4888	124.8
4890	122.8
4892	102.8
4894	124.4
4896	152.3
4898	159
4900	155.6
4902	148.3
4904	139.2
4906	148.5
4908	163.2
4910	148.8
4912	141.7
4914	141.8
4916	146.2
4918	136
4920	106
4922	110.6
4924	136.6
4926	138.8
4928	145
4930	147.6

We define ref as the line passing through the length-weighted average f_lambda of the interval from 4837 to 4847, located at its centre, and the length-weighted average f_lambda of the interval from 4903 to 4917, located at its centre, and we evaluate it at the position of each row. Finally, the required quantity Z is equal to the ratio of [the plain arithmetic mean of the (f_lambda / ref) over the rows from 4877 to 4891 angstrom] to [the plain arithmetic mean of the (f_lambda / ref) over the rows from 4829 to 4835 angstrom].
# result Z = 0.94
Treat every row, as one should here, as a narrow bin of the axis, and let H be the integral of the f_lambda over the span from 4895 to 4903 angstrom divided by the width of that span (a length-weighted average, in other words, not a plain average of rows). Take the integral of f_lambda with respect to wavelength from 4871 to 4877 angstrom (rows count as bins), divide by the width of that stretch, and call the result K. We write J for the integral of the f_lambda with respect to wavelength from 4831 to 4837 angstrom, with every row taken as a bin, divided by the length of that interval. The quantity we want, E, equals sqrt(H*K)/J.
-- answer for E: 0.98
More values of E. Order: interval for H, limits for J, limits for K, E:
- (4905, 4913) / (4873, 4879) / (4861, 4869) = 1.03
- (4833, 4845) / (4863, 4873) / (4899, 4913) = 1.09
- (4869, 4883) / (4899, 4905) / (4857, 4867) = 0.92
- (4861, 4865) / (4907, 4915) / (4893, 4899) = 0.93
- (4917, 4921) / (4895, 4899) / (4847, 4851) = 0.90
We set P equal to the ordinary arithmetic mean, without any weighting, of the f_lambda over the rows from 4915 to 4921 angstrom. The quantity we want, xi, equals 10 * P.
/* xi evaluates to 1294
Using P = 129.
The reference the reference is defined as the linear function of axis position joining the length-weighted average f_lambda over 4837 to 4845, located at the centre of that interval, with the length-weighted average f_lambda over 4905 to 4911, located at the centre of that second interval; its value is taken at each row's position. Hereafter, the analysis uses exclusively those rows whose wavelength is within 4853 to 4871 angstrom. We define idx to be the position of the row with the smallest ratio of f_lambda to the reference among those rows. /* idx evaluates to 4862 angstrom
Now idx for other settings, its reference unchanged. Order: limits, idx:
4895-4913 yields 4904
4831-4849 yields 4840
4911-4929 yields 4920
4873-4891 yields 4890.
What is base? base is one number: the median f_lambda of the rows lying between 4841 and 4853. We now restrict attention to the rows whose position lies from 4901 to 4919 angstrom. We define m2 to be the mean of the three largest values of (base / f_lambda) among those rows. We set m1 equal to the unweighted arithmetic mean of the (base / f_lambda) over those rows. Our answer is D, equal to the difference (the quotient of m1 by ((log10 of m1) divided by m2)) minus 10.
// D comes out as 34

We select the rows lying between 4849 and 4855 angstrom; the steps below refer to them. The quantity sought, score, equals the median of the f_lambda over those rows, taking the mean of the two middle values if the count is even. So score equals 163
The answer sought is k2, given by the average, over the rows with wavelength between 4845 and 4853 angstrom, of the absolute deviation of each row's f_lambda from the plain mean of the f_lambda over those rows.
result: 4.6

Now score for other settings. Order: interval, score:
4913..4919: 142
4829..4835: 146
